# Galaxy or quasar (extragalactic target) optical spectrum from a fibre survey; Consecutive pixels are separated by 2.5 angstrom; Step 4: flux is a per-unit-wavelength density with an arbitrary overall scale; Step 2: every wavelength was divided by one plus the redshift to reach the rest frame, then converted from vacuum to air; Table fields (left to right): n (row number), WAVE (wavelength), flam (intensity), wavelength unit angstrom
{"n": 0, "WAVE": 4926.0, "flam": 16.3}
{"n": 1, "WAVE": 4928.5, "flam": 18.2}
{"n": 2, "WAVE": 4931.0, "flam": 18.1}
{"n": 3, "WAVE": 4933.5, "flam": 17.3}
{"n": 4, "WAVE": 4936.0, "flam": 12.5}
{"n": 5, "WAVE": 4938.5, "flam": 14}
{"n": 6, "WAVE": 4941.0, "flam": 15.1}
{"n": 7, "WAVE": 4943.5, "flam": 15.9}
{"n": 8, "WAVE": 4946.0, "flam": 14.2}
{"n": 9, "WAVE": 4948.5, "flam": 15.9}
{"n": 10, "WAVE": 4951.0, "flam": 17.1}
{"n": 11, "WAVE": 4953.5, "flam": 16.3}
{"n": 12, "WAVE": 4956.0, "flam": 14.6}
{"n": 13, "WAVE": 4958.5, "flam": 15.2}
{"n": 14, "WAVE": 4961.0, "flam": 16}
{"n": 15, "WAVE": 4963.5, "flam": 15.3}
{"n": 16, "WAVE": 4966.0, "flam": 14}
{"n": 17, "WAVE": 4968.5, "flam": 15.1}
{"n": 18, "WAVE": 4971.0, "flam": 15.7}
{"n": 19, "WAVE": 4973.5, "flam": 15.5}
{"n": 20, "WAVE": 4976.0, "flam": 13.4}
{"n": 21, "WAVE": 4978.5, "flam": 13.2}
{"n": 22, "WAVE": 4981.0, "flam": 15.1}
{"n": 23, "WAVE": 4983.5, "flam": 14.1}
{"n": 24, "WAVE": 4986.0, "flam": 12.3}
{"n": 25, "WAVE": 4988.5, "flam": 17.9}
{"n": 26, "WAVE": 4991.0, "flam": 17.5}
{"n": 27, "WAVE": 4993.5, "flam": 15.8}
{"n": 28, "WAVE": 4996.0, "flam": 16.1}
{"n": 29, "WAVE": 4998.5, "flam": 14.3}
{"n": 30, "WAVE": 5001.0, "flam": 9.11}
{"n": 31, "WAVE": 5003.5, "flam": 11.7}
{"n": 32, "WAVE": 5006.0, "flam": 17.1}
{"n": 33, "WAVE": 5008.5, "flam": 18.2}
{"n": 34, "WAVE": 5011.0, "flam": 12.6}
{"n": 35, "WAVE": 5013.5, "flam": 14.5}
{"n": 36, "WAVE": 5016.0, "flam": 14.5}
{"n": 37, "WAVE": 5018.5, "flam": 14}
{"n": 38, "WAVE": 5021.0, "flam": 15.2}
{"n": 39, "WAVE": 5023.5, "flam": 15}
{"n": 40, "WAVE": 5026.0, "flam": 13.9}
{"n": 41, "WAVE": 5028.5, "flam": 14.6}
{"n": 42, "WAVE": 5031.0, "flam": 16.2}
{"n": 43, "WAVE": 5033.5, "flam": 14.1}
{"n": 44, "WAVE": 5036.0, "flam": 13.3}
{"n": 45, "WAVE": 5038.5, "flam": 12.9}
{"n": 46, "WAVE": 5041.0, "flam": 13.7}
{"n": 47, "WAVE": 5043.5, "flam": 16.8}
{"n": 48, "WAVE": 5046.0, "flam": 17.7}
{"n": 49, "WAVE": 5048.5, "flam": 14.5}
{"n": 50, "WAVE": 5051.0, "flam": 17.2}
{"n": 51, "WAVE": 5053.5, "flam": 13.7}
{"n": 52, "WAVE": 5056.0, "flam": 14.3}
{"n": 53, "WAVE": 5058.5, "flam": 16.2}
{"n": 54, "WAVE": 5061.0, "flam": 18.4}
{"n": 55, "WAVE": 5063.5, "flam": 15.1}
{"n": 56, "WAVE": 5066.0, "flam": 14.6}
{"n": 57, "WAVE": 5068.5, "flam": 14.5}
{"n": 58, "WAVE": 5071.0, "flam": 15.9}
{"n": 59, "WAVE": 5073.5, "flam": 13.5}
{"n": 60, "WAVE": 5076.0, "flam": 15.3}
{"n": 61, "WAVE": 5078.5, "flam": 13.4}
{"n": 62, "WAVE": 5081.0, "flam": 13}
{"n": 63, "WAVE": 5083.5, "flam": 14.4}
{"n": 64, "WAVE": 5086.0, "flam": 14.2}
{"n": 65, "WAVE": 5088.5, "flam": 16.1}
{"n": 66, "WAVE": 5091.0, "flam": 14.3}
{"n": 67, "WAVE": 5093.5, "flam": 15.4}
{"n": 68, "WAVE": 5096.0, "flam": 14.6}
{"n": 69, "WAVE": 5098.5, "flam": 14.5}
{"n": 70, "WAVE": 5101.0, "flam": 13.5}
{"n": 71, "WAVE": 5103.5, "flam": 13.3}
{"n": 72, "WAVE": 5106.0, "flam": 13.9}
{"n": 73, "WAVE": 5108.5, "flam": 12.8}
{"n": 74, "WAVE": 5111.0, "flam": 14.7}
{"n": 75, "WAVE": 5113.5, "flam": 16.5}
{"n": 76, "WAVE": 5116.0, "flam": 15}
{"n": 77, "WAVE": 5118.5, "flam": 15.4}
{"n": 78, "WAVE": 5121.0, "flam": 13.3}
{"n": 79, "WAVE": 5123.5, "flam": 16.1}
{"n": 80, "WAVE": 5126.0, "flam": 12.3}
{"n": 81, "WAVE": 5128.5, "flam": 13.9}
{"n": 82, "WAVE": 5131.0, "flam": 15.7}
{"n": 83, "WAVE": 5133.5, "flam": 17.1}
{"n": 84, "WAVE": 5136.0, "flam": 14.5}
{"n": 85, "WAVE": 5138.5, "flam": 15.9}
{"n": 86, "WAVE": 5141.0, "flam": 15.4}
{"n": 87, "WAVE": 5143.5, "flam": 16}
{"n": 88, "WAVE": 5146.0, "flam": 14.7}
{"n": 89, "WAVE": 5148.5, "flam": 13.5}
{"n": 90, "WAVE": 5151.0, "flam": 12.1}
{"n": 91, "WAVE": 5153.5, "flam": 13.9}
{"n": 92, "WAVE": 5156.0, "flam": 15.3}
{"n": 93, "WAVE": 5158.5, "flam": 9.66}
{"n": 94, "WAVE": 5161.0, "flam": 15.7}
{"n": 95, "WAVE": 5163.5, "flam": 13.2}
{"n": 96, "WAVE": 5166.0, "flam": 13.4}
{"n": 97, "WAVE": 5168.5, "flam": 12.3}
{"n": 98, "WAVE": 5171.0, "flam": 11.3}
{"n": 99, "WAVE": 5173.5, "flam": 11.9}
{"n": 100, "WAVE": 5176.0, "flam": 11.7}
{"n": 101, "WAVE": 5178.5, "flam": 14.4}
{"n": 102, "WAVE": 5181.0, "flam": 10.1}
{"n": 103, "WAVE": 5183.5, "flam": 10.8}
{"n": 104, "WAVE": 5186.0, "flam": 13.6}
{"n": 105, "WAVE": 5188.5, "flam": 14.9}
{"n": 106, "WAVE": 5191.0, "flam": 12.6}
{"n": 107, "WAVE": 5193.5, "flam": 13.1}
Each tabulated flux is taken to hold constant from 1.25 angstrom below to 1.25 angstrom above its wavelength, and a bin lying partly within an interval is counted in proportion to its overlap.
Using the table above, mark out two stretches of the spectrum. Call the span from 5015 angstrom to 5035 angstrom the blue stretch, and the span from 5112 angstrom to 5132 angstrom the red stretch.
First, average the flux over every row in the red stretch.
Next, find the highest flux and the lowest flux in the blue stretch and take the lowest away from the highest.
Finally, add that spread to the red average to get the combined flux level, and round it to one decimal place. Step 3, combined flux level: 17.1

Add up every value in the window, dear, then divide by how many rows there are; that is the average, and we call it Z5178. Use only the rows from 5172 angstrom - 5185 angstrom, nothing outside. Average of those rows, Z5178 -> 11.8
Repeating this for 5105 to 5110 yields 13.4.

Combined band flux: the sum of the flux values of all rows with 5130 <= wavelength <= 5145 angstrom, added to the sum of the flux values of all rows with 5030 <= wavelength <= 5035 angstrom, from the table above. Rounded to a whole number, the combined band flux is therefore 125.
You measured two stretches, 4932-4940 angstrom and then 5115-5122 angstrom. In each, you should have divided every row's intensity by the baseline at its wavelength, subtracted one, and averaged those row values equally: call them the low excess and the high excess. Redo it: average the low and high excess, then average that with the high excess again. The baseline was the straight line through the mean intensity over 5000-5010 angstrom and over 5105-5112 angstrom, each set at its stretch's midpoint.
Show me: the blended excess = 0.05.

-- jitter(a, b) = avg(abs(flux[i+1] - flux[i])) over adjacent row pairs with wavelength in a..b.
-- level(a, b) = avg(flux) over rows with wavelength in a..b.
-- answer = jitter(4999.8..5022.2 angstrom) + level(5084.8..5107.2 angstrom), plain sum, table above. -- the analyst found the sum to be 16.7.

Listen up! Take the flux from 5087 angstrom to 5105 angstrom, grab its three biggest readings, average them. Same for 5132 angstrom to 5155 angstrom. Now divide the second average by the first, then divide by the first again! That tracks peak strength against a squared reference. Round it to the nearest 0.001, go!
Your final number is 0.069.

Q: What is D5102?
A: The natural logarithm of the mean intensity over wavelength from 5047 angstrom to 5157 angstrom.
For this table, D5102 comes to 2.69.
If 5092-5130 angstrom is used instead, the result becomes 2.66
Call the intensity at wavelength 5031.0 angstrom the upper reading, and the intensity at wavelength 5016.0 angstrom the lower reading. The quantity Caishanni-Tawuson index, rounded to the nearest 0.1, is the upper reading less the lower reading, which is 1.7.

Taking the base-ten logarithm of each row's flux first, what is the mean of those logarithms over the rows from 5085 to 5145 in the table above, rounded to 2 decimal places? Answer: 1.17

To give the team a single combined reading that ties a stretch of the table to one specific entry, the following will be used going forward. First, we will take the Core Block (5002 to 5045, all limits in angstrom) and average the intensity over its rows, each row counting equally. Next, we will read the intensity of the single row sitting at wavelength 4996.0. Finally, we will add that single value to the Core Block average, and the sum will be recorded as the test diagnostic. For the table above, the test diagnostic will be 30.7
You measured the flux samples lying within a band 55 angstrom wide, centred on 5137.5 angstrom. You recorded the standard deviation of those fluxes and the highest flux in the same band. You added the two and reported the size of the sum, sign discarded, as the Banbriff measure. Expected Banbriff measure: 18.8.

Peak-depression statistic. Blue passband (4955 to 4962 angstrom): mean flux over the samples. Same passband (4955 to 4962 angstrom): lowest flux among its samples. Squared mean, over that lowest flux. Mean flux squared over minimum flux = 16.0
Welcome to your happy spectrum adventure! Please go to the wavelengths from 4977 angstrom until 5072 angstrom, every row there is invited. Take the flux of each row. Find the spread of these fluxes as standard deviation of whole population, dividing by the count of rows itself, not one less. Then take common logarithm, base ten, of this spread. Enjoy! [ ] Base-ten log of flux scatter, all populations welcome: 0.28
